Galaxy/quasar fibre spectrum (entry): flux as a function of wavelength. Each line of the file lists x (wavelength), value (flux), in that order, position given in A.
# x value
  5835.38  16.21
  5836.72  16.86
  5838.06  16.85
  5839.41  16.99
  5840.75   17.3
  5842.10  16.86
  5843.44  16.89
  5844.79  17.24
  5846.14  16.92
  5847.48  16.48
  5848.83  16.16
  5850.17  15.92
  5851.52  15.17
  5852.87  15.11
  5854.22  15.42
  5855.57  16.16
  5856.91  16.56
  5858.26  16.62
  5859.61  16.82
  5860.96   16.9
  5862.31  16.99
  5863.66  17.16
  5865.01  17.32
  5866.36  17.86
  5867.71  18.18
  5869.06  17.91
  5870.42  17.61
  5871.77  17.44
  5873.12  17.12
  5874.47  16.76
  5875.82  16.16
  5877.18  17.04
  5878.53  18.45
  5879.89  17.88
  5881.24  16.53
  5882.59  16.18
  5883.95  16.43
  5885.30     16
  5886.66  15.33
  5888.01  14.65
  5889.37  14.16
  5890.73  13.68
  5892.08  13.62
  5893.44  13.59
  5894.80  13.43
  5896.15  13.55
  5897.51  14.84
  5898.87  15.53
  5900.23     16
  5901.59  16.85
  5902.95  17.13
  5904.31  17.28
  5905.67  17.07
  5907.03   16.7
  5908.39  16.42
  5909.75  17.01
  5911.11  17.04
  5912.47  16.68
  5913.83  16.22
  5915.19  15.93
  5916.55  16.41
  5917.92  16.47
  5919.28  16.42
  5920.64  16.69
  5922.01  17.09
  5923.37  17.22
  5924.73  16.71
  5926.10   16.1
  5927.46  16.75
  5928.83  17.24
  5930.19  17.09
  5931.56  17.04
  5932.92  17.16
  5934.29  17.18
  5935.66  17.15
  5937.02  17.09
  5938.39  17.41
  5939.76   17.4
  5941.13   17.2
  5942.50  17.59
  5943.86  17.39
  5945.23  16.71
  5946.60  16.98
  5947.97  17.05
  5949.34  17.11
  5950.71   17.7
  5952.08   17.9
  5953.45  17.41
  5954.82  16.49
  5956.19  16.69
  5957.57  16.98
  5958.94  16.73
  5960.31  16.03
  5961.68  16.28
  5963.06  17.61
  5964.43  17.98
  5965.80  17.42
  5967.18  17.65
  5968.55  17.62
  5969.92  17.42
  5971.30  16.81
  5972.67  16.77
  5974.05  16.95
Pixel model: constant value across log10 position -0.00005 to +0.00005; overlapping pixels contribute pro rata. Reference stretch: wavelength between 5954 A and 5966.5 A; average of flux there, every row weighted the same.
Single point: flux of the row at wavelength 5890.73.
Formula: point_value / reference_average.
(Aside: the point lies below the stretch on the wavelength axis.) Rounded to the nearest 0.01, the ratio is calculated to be 0.81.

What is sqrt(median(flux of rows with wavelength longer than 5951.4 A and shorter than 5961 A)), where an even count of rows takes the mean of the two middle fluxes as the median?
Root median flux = 4.09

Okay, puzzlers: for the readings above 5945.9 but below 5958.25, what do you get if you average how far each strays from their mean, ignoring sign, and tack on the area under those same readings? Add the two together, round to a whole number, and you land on 212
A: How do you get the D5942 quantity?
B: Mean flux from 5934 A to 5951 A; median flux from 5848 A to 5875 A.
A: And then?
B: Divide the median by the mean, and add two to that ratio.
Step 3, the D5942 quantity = 2.98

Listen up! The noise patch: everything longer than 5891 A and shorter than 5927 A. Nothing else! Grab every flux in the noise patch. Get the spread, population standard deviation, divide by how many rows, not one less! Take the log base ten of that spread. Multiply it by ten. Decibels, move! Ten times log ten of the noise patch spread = 1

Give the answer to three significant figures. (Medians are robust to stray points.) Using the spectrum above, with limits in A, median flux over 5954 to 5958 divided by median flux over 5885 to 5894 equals 1.18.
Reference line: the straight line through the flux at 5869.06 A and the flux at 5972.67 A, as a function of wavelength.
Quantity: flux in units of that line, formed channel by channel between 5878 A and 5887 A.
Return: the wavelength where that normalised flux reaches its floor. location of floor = 5886.66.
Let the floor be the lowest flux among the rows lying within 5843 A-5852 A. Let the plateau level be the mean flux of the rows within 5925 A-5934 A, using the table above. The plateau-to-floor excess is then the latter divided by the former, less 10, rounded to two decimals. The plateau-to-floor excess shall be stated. -8.89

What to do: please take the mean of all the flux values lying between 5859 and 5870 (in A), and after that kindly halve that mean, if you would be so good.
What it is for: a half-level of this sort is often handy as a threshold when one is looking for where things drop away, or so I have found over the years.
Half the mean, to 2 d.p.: 8.70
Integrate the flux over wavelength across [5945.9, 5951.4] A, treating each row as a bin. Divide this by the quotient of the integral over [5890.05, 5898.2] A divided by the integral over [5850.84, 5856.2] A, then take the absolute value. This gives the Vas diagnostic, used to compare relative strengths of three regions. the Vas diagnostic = 70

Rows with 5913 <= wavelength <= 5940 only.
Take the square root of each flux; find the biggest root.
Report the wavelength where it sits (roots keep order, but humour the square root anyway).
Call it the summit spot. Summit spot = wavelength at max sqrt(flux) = 5938.39 A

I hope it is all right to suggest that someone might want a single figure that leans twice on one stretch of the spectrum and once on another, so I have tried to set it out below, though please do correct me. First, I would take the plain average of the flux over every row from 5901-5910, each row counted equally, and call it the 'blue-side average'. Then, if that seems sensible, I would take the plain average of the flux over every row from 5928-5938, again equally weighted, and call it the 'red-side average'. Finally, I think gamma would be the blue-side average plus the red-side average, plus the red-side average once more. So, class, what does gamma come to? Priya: 51.2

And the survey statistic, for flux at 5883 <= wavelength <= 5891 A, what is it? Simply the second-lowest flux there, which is 14.16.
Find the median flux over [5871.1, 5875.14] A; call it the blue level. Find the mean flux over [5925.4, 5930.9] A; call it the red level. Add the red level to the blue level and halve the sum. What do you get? 17.0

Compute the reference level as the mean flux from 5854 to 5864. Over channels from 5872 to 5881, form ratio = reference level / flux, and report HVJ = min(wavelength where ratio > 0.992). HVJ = 5875.82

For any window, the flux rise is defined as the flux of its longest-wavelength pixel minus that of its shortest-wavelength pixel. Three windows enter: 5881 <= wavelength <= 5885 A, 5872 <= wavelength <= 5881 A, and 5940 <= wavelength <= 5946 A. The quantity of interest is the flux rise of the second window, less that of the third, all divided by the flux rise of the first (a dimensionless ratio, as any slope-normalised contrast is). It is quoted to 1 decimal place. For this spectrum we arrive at -12.5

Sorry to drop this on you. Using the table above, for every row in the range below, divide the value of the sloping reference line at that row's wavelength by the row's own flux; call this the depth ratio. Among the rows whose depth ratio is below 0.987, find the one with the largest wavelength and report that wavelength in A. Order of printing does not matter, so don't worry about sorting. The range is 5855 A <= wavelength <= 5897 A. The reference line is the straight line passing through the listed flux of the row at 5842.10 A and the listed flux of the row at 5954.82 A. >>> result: 5879.89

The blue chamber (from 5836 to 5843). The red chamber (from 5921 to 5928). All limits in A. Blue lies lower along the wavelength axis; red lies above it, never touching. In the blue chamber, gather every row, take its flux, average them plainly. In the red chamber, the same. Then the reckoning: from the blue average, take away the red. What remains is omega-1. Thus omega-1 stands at 0.2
